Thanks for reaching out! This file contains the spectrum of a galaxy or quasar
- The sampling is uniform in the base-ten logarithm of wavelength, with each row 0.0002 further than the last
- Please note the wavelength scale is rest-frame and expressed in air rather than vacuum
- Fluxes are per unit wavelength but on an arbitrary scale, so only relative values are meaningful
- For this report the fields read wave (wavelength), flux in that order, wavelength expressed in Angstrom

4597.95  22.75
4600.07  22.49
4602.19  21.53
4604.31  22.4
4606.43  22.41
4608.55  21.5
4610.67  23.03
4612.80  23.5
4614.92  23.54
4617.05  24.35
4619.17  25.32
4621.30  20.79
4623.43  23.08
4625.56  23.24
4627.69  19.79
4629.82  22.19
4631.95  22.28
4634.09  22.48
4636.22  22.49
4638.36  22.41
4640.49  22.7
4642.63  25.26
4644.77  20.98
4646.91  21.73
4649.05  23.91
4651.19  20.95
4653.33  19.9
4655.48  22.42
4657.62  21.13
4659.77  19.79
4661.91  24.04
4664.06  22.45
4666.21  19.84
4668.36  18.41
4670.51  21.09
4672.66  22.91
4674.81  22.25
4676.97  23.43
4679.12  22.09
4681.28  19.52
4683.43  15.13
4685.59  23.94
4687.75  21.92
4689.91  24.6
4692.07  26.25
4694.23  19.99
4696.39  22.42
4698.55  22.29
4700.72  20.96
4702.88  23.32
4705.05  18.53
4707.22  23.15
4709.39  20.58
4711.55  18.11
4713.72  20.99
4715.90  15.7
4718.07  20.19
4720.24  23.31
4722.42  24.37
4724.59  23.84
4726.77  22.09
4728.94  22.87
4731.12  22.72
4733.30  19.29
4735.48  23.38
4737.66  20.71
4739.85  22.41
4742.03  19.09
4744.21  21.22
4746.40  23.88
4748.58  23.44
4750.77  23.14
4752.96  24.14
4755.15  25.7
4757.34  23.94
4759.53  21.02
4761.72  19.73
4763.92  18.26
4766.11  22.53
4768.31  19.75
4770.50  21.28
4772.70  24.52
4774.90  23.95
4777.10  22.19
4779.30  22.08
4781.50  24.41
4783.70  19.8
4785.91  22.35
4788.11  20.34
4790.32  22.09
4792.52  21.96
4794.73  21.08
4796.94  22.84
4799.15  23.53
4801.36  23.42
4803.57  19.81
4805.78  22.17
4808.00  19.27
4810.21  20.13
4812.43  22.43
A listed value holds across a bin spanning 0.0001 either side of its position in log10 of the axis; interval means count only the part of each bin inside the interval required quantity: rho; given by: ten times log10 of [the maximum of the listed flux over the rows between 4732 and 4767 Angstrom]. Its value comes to 14.1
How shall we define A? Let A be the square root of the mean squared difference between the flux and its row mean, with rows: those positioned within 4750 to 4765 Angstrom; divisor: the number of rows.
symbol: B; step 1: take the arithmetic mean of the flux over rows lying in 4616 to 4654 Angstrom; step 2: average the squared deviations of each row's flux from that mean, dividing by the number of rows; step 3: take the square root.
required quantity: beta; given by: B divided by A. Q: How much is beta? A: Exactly 0.6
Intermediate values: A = 2.5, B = 1.57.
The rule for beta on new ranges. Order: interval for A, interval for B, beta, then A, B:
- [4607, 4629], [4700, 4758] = 1.4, 1.6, 2.26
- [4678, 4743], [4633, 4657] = 0.6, 2.5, 1.39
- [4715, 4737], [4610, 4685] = 0.8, 2.5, 1.99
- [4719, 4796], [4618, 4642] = 0.7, 1.8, 1.32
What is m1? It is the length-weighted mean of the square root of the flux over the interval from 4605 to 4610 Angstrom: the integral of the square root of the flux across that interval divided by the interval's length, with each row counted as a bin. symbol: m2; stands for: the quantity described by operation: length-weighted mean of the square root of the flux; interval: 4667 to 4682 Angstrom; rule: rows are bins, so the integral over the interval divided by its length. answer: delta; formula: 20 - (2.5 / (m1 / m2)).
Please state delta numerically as 17.54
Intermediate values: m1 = 4.70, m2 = 4.62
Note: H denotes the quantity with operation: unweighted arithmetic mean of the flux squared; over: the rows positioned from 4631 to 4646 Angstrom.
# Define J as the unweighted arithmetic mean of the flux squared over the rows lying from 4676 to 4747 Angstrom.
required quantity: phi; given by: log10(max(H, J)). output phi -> 2.712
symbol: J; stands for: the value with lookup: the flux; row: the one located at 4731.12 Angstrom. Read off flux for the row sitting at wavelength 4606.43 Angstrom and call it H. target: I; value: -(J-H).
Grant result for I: -0.3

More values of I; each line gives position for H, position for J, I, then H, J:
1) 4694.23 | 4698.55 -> -2.3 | 19.99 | 22.29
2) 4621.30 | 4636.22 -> -1.7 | 20.79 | 22.49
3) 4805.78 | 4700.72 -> 1.2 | 22.17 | 20.96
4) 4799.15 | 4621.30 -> 2.7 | 23.53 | 20.79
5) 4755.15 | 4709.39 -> 5.1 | 25.7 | 20.58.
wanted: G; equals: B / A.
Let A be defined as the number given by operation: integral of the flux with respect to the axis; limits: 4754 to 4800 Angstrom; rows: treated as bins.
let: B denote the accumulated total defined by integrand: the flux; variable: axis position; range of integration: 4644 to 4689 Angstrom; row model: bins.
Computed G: 0.95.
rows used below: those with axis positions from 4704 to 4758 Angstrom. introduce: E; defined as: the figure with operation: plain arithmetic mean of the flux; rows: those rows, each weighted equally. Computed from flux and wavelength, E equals 21.9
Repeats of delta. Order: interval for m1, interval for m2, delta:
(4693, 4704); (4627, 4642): 17.48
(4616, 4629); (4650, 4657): 17.59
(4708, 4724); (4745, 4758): 17.30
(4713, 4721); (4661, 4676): 17.39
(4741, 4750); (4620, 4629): 17.51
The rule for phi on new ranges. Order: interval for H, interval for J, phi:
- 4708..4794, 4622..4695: 2.685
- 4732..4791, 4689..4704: 2.720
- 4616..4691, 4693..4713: 2.687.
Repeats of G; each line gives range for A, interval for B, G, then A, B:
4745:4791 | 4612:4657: 0.99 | 1026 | 1013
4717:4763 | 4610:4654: 0.97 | 1030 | 994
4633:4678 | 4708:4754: 1.01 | 987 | 998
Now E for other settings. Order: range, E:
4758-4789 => 21.6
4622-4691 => 21.8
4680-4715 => 21.4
